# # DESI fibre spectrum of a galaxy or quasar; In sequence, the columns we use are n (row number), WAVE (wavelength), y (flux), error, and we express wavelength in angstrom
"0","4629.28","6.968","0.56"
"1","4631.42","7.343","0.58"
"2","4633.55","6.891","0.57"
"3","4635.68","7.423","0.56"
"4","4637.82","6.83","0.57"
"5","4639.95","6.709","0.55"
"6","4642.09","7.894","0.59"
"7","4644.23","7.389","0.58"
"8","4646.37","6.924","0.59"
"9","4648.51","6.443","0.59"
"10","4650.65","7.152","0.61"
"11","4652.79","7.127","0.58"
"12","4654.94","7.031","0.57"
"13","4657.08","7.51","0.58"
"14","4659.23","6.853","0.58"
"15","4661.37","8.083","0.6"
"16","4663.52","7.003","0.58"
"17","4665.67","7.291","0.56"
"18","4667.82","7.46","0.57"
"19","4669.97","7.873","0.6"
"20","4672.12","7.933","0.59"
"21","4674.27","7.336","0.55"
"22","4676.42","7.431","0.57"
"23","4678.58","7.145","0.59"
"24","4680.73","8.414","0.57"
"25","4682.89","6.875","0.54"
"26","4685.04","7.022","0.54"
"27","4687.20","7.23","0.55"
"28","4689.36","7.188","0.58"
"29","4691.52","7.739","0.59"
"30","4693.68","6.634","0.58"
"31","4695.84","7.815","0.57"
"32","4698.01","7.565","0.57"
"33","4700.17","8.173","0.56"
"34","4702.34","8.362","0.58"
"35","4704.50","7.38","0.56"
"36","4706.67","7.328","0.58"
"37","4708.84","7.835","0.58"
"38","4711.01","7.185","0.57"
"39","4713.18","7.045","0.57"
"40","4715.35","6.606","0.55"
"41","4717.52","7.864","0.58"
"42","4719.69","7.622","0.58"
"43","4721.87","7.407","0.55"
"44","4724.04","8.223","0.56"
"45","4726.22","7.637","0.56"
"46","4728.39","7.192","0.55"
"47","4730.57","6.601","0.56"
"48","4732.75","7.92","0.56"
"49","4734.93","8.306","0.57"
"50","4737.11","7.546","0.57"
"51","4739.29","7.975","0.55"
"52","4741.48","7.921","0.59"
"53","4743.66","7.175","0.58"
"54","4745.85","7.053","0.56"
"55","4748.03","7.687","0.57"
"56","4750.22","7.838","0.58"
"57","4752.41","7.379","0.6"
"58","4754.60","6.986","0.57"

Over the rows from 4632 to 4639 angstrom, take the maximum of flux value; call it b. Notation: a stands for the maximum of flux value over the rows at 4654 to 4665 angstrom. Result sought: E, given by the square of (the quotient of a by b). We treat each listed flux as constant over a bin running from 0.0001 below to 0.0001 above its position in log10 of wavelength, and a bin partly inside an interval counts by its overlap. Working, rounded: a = 8.083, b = 7.423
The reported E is 1.19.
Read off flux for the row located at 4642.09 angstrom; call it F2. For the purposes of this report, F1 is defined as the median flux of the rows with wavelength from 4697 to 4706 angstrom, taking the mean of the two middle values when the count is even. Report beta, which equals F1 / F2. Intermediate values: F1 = 7.87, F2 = 7.894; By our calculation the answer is 1.00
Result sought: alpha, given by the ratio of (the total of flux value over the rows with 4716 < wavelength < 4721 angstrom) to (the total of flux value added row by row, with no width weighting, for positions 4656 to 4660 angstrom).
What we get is 1.08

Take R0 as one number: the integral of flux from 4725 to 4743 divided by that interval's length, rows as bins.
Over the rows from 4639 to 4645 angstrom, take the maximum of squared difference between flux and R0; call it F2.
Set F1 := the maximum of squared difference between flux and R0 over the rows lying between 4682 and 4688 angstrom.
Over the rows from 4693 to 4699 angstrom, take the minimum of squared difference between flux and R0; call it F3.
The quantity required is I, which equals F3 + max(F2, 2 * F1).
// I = 1.1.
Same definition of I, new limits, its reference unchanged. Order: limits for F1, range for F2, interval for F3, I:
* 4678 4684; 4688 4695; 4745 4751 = 1.2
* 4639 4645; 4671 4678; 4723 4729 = 1.7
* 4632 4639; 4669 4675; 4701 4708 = 1.3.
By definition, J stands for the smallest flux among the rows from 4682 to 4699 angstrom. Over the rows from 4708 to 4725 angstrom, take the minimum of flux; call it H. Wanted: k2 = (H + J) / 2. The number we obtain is 6.62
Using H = 6.606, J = 6.634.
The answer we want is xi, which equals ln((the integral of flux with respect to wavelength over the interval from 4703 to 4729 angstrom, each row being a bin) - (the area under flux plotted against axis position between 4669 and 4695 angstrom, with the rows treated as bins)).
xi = 0.4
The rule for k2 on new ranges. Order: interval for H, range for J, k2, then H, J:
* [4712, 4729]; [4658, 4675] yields 6.73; 6.606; 6.853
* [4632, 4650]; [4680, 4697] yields 6.54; 6.443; 6.634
